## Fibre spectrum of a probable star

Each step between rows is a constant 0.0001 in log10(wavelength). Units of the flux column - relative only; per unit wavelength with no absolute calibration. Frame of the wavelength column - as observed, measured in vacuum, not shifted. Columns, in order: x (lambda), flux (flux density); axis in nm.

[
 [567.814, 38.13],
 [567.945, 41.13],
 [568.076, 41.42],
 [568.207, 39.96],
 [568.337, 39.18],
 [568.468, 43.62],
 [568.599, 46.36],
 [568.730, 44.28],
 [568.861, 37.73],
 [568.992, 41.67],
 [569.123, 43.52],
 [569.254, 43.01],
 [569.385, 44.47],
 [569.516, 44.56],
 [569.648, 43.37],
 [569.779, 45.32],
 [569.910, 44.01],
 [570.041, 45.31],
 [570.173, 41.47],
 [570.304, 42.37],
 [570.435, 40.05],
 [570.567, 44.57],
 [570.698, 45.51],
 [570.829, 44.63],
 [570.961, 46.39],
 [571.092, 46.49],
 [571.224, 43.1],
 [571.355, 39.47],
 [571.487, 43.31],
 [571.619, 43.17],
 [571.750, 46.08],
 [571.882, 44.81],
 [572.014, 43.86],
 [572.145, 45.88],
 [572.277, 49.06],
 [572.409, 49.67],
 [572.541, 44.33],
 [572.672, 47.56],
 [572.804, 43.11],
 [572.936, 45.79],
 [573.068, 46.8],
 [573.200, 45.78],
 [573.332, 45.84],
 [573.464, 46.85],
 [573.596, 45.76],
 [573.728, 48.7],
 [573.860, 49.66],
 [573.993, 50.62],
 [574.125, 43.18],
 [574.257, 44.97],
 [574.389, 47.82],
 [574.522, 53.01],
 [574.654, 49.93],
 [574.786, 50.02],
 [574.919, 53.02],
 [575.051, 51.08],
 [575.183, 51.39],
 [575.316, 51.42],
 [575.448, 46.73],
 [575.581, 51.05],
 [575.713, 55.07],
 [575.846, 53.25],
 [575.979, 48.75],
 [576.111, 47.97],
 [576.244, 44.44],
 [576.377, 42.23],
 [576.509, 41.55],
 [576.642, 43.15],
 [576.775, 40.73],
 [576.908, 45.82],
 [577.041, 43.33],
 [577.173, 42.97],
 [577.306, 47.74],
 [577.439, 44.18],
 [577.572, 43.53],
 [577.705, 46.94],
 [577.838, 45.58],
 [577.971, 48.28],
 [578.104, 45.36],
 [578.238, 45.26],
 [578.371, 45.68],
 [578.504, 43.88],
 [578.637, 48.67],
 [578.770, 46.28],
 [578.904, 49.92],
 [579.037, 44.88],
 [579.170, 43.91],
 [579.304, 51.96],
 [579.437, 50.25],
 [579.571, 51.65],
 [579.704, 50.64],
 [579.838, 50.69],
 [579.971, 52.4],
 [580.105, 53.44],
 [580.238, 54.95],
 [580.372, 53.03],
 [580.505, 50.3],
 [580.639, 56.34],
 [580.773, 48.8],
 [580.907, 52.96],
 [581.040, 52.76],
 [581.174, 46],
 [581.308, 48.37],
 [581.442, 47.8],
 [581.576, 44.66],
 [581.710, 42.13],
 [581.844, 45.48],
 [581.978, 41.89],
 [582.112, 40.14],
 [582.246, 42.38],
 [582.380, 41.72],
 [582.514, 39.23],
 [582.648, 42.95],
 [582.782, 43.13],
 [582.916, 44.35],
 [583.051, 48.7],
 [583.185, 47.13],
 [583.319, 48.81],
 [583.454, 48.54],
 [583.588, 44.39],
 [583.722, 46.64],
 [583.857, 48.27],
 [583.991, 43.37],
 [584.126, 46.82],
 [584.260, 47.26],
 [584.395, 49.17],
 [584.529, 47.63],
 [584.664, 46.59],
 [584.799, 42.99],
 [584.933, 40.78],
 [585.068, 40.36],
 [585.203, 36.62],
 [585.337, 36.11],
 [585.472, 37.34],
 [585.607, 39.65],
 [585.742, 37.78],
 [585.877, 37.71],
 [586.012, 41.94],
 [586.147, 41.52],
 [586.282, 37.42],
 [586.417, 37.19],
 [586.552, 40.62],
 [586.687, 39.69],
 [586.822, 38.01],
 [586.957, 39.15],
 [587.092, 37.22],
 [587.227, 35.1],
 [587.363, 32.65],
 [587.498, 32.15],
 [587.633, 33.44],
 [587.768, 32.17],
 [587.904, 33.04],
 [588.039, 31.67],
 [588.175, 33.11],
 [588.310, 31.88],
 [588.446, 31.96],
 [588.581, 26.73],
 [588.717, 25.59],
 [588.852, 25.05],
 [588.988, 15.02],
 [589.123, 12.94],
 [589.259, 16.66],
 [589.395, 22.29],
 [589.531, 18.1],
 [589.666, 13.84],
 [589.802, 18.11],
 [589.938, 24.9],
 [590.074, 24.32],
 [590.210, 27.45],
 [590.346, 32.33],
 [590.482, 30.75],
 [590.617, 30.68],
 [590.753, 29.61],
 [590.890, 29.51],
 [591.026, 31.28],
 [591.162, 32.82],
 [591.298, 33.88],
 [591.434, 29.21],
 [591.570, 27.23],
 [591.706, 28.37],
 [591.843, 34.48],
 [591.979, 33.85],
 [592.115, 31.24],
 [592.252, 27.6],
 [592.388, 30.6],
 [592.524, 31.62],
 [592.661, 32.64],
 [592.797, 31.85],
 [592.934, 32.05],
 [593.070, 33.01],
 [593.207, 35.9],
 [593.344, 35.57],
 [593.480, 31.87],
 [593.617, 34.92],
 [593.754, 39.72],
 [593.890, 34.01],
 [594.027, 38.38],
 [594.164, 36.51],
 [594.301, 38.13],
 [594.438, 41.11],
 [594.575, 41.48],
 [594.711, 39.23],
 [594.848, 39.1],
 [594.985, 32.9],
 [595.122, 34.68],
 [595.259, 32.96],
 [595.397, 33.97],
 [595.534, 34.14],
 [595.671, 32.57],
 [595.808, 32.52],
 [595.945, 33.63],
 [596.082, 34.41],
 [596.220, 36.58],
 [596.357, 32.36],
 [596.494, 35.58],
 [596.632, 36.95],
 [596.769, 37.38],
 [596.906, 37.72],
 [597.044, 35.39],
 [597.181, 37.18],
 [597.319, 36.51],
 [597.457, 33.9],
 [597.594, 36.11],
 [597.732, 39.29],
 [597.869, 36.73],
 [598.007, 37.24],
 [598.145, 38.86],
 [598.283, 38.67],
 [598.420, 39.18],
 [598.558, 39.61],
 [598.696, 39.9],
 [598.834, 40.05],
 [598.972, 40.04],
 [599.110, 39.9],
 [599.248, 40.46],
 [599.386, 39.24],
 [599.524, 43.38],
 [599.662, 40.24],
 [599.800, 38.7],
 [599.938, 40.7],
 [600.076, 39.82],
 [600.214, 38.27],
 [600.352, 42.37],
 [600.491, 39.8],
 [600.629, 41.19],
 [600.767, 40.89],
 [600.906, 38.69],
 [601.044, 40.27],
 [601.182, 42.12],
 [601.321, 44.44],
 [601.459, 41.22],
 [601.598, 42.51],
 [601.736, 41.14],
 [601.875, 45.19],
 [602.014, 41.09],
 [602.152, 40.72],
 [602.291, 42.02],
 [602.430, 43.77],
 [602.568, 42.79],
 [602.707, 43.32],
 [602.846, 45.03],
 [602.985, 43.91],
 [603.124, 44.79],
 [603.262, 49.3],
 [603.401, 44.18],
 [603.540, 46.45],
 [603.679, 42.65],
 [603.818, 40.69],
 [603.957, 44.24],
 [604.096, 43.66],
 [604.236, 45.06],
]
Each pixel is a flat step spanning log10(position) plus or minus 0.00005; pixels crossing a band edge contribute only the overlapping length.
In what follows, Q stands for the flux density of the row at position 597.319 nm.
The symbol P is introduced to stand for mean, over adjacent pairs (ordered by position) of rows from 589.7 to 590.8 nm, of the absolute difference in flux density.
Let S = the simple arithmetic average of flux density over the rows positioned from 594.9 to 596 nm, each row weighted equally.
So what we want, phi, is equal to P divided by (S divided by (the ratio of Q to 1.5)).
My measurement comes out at 1.9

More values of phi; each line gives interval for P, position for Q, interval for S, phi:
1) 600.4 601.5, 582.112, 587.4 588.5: 1.5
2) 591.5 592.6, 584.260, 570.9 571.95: 1.9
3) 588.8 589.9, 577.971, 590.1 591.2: 5.1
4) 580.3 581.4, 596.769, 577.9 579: 2.3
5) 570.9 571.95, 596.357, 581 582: 1.0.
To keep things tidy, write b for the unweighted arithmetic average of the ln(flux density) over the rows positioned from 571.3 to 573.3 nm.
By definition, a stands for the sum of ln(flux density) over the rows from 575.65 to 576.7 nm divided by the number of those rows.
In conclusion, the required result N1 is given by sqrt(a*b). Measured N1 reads 3.8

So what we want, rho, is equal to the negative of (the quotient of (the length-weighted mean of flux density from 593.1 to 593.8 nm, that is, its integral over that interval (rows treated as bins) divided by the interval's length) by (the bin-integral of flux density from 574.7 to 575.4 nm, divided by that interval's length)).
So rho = -0.69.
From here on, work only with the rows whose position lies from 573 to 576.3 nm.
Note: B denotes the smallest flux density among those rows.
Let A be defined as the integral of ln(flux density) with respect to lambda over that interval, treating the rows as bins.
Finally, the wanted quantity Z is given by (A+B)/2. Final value 28.0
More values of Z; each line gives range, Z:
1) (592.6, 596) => 22.0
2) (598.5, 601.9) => 25.4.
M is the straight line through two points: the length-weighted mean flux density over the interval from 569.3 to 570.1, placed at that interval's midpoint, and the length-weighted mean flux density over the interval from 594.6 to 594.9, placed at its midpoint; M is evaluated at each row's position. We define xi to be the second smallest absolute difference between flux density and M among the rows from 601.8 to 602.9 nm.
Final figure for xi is 2.9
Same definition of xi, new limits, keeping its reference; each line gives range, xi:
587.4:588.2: 7.8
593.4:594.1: 1.4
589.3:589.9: 22.5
